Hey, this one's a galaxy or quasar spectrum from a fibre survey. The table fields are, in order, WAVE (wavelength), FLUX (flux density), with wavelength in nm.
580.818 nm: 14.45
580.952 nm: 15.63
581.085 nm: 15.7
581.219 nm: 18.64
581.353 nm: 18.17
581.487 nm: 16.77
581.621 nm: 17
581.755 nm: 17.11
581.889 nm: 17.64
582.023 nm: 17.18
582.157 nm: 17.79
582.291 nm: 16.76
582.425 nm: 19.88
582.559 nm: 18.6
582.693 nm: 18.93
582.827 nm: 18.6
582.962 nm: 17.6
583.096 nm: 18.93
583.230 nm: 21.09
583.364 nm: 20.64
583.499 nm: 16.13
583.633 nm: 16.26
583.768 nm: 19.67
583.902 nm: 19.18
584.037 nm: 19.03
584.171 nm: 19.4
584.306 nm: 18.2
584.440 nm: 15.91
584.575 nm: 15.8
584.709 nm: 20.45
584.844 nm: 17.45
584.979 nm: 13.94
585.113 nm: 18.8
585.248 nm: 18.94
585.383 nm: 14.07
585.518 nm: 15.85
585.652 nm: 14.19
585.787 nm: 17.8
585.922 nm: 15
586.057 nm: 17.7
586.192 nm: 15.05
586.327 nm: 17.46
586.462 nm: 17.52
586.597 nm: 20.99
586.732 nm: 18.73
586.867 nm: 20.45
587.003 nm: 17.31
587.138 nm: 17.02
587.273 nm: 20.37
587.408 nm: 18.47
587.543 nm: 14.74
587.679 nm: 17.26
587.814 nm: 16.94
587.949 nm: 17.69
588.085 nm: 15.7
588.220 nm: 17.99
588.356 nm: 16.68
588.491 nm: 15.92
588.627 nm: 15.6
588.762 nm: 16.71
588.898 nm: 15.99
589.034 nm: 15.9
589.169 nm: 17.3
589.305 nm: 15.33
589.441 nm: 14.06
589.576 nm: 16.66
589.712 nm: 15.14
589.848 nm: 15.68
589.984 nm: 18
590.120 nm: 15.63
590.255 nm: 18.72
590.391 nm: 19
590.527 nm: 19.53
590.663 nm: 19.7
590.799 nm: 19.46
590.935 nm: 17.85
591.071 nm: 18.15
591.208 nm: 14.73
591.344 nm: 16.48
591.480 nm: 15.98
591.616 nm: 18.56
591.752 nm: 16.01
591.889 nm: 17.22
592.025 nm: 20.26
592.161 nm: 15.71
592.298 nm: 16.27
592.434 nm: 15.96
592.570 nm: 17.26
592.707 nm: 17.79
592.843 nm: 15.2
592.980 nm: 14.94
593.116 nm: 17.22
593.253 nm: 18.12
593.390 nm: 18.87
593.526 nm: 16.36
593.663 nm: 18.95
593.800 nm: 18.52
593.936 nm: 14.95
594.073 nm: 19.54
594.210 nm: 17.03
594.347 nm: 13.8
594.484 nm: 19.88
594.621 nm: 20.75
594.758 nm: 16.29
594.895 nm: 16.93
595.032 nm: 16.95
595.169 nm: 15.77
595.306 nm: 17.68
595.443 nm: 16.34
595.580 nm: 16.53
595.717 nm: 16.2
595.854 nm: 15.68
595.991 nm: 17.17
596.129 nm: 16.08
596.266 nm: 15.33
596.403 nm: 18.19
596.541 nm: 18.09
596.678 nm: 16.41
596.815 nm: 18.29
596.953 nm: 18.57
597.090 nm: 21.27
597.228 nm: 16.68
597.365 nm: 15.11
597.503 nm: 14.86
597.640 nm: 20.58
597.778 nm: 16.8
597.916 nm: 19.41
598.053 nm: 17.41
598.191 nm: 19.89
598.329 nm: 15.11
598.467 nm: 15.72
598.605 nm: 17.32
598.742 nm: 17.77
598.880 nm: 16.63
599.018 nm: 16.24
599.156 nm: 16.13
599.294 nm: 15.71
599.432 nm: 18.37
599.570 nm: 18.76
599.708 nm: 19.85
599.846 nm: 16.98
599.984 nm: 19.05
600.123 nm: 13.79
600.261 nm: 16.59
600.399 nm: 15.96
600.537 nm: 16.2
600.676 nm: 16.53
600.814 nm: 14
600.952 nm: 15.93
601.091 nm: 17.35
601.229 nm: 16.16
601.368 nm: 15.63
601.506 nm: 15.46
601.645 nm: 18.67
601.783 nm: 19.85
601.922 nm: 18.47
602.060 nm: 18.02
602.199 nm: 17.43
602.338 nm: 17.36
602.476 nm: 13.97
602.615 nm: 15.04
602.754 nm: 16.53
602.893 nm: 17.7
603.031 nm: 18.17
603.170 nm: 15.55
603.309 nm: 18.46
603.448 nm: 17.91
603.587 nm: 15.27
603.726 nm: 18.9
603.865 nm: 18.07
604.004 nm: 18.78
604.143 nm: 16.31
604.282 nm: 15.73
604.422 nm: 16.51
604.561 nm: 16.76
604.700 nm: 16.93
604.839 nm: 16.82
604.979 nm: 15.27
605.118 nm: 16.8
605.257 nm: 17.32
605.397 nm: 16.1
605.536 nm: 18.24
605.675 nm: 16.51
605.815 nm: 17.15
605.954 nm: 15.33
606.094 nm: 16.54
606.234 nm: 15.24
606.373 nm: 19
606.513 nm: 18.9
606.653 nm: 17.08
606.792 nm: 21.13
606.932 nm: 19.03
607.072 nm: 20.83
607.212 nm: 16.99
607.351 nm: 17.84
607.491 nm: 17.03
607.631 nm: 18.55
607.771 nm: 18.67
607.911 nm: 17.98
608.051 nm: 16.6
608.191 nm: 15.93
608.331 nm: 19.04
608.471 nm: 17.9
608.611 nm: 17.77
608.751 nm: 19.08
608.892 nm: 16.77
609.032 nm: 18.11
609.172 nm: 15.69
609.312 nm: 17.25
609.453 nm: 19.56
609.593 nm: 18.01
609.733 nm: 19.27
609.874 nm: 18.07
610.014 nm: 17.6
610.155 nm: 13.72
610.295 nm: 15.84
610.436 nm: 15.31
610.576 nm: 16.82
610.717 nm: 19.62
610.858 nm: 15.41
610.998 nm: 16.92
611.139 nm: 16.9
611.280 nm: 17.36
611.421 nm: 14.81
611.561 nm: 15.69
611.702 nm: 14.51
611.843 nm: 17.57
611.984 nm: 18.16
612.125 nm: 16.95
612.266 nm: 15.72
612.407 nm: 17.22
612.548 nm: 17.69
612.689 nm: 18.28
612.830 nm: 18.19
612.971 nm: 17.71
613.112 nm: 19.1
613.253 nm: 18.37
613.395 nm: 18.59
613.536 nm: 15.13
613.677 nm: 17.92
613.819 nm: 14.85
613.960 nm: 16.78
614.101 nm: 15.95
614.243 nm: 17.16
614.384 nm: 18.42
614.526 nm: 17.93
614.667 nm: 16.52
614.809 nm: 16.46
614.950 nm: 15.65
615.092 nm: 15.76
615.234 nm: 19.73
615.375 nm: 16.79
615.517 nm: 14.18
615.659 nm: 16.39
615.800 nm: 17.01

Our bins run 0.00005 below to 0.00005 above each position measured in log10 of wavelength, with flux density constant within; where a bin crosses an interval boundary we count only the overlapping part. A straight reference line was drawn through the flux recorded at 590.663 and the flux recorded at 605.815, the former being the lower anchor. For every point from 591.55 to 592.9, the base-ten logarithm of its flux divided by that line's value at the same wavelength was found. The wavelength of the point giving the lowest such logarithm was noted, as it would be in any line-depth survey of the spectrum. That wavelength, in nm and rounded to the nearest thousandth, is 592.843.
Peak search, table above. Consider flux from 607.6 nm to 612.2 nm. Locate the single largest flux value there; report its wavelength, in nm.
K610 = 610.717 nm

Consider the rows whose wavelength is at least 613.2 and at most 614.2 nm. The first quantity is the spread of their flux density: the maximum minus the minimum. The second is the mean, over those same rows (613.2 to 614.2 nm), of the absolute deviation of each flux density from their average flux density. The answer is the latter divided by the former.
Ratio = 0.34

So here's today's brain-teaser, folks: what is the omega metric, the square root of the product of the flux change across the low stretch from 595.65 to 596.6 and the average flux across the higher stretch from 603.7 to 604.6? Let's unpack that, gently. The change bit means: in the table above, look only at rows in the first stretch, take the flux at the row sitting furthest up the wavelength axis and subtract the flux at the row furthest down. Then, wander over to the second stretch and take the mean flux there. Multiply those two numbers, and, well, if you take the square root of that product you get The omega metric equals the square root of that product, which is 5.7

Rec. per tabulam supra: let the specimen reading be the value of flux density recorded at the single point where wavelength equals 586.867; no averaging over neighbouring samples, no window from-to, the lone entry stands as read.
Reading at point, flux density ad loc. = 20.45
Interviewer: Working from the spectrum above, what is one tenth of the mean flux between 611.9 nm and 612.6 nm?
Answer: 1.71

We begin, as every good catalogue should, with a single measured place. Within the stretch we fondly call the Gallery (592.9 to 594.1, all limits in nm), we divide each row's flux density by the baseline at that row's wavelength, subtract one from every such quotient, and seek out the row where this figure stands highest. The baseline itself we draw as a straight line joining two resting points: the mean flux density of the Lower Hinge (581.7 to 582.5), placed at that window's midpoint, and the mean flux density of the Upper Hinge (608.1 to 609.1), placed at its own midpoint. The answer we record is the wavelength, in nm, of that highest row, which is 594.073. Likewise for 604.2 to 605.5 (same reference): 605.257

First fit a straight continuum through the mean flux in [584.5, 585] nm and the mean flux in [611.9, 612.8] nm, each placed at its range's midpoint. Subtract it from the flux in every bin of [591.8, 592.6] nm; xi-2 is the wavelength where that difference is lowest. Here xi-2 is 592.161 nm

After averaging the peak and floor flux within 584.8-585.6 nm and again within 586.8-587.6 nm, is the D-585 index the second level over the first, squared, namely 1.15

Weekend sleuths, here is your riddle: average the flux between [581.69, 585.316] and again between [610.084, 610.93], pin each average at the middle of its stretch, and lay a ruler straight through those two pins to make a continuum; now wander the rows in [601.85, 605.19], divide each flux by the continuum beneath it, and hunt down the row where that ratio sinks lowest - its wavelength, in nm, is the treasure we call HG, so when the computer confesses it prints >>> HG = 602.476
